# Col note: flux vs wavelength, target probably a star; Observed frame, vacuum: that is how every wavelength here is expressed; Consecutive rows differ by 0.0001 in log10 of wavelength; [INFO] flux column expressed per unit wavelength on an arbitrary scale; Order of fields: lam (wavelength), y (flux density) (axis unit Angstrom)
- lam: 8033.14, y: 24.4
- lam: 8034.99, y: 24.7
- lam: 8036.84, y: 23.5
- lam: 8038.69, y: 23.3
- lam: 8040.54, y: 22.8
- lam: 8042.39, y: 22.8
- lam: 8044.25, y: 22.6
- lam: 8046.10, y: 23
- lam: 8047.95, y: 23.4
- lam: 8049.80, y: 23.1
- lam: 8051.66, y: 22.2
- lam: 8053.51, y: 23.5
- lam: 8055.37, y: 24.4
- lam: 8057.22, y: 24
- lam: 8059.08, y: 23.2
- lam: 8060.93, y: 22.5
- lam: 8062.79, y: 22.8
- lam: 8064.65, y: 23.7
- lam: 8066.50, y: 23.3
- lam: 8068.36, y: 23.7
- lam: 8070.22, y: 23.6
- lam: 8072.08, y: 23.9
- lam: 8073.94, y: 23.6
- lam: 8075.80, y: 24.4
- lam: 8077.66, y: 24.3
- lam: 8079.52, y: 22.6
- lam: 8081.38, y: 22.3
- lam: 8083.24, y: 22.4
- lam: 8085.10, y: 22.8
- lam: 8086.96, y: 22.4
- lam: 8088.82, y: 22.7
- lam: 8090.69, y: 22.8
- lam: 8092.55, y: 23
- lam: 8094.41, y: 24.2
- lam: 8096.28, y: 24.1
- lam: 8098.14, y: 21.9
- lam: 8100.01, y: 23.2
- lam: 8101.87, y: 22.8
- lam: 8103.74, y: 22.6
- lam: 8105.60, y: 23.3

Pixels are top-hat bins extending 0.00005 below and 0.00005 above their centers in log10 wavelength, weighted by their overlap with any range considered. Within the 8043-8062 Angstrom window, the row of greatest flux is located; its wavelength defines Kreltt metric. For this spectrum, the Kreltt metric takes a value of 8055.37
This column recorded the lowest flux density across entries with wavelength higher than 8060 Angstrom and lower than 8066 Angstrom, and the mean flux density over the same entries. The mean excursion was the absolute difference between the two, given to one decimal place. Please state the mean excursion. 0.5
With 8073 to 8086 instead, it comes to 0.9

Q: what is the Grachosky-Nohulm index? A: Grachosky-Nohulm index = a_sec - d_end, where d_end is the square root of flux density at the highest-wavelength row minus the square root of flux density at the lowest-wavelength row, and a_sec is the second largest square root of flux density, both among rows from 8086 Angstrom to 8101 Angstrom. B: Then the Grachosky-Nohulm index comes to 4.825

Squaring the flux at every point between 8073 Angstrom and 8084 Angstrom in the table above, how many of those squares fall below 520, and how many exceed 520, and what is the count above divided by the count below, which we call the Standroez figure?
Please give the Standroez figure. 1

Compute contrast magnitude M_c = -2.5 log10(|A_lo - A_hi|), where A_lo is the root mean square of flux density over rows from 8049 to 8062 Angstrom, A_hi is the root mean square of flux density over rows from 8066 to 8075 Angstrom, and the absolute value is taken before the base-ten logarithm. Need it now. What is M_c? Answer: 1.2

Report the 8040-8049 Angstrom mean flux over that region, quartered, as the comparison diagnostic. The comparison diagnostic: 5.73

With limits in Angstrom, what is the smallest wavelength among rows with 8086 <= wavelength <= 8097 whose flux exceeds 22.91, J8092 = 8092.55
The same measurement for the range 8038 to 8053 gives 8038.69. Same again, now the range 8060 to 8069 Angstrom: 8064.65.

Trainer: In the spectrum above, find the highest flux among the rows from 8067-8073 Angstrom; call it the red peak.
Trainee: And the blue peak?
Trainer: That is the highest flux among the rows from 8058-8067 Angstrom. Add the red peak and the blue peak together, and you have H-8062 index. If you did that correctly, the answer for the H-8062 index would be 47.6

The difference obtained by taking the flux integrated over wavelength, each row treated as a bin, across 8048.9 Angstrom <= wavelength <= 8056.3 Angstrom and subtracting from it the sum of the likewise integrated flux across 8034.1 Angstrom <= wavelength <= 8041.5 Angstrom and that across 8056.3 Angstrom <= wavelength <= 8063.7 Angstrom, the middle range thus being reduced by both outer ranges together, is -173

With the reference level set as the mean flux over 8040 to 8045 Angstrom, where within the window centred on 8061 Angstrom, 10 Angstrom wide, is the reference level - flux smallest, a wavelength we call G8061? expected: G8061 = 8057.22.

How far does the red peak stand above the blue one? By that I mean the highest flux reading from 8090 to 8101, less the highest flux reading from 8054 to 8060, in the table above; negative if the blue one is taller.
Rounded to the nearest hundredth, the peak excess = -0.20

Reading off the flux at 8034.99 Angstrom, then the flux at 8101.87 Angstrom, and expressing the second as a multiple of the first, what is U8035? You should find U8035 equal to 0.92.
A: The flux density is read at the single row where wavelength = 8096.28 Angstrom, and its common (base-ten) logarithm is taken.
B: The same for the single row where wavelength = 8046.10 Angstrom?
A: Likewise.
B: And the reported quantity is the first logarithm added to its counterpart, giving 2.74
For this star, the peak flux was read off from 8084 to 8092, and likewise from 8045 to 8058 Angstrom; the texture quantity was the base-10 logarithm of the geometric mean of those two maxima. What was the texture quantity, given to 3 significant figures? 1.37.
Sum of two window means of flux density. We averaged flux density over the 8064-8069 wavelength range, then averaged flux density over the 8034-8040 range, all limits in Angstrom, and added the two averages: 47.4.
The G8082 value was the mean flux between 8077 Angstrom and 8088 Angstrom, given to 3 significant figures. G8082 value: 22.8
